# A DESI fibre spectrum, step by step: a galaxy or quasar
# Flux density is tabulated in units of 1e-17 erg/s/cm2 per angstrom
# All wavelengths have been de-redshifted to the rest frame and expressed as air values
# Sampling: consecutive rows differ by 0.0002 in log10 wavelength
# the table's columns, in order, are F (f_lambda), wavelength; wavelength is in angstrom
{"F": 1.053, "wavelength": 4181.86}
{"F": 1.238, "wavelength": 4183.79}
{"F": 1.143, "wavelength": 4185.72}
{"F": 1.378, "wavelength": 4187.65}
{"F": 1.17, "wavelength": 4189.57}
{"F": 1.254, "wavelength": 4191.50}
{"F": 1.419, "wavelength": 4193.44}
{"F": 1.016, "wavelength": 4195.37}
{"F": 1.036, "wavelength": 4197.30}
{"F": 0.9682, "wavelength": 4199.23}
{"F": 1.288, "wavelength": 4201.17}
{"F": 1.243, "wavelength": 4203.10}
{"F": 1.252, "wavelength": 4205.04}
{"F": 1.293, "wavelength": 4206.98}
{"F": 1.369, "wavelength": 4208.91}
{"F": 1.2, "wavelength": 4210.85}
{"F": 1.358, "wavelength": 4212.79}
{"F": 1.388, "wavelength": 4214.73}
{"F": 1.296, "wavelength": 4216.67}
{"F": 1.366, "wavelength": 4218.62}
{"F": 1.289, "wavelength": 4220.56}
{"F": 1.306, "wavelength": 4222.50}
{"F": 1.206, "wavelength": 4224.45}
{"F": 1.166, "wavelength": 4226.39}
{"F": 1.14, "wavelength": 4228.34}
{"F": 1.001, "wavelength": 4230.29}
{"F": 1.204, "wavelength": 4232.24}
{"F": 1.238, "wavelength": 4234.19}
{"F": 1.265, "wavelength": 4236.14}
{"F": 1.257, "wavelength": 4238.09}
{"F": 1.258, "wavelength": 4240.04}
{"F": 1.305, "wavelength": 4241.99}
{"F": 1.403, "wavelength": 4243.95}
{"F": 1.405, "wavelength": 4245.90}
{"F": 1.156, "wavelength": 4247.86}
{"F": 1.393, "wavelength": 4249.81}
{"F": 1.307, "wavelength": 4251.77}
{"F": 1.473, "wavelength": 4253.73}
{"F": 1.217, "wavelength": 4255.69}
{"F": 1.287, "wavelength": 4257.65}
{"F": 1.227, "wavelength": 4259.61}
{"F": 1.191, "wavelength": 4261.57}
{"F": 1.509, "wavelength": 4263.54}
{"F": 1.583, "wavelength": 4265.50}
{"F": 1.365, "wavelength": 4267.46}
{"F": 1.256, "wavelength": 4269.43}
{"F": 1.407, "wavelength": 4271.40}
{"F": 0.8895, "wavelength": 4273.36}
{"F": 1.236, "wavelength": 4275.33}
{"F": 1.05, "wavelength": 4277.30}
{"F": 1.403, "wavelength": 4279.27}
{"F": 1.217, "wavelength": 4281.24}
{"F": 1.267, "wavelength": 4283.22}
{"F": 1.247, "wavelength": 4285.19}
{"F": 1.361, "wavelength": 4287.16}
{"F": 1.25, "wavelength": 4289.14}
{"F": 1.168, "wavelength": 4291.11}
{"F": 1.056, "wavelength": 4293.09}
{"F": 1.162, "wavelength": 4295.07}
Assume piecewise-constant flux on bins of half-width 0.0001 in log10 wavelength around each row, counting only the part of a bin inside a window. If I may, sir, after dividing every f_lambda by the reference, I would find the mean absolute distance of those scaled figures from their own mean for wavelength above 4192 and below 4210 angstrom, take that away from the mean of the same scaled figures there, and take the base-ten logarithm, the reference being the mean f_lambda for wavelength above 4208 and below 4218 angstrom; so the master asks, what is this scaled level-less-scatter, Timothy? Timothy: -0.09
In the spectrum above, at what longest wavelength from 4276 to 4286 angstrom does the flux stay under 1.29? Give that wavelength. 4285.19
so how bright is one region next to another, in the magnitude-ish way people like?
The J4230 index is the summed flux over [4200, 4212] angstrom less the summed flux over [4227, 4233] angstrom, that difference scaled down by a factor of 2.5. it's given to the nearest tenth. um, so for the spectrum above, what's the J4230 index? 1.7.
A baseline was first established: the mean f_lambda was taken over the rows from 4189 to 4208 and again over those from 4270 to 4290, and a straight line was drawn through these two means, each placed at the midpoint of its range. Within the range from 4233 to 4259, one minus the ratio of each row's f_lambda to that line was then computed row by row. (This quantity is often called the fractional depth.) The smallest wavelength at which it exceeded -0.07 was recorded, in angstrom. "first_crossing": 4234.19 angstrom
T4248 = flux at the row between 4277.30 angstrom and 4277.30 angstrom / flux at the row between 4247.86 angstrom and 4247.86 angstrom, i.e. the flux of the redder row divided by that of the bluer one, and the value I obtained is 0.91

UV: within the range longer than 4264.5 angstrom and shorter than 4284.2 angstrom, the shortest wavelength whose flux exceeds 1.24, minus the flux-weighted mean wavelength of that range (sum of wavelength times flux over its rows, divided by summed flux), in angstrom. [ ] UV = -8.6 angstrom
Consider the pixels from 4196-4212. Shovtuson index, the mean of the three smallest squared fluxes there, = 1.15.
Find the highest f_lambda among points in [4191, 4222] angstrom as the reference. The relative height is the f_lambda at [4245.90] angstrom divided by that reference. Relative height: 0.99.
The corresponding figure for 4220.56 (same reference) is 0.91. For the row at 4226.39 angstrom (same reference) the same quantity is 0.82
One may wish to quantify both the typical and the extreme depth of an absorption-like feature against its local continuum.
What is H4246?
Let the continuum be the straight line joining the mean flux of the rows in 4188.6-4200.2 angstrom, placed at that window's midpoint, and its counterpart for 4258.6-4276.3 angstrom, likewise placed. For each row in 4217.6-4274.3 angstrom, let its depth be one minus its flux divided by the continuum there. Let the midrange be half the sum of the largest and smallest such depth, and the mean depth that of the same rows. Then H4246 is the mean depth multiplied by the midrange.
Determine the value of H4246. -0.0010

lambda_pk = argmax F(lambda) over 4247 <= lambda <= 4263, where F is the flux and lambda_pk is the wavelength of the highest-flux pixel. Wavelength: 4253.73 angstrom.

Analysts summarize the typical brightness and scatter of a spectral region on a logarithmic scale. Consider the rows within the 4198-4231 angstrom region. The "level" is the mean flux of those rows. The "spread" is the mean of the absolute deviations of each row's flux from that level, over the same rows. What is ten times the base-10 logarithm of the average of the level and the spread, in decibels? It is -1.76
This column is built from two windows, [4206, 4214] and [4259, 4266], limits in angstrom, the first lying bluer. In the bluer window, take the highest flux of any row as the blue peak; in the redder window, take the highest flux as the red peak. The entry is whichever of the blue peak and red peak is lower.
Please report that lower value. 1.37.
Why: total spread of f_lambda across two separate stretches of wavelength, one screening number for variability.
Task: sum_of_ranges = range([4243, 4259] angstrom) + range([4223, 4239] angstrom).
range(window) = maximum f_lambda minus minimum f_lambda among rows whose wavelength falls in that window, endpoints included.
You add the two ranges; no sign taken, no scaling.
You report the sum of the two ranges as 0.58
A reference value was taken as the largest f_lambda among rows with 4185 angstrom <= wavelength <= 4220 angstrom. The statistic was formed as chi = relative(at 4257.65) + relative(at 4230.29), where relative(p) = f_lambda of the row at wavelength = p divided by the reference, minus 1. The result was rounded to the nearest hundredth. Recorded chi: -0.39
